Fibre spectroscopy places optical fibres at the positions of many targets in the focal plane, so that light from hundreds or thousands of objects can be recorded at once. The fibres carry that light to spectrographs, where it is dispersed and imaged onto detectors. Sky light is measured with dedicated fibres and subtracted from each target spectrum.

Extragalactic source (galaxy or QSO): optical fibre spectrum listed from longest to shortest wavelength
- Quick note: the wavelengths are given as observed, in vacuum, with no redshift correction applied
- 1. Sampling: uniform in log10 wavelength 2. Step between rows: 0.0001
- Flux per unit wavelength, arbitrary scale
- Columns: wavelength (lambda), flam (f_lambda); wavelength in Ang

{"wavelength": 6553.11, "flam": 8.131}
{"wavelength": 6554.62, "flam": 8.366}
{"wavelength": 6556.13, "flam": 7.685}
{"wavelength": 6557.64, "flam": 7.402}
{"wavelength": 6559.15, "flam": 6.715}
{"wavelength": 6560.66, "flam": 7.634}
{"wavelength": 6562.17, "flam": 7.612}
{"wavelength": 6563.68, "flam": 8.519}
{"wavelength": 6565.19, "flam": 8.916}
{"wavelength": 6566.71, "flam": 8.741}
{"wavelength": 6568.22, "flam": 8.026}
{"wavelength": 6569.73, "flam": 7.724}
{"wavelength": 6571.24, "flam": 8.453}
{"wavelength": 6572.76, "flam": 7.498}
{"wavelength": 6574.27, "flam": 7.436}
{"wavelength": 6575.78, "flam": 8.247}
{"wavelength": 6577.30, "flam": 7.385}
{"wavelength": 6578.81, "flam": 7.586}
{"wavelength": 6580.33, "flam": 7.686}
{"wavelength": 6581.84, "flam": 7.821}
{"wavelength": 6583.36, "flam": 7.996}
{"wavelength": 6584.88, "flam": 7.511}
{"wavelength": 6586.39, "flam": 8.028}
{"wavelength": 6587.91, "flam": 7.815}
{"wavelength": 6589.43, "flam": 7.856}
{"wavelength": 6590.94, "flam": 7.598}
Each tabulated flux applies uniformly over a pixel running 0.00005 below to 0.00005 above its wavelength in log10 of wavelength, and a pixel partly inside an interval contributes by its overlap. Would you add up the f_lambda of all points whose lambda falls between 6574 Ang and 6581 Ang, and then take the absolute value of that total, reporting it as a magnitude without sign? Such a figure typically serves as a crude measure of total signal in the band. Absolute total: 38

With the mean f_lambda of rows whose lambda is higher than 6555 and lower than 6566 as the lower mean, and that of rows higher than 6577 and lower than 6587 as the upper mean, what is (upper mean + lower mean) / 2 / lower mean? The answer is 1.00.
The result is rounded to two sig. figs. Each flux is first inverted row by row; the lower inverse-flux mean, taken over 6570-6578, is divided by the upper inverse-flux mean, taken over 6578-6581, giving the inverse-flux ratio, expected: 0.98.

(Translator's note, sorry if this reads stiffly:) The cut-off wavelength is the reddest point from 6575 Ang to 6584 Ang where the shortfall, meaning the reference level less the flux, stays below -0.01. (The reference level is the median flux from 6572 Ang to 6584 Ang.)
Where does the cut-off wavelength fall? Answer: 6583.36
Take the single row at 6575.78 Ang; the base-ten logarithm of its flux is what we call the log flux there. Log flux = 0.92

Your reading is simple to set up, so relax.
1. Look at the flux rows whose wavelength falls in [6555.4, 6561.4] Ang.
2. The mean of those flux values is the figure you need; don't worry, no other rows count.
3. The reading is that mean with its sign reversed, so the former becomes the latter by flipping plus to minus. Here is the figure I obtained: -7.4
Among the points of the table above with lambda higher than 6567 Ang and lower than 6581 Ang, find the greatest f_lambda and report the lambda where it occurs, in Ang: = 6571.24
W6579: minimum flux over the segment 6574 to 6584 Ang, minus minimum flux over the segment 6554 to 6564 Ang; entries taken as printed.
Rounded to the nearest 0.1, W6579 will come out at 0.7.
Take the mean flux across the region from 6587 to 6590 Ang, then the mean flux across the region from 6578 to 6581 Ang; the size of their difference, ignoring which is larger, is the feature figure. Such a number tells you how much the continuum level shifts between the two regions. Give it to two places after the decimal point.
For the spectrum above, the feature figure 0.20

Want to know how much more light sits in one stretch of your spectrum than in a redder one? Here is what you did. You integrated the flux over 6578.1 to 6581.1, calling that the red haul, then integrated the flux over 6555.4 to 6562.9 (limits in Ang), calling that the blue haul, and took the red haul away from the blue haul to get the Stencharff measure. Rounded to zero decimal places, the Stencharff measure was 33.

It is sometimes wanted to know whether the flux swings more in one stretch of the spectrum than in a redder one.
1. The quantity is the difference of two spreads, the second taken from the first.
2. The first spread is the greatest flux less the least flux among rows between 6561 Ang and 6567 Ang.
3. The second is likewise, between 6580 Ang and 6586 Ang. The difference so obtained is 0.82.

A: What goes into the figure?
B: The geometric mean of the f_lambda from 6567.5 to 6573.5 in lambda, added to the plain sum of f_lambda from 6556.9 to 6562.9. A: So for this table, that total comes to 37.3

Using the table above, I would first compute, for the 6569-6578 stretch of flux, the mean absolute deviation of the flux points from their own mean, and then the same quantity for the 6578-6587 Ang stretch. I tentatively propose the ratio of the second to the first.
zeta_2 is 0.47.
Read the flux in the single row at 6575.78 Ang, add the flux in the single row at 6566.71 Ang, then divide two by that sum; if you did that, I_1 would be 0.118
